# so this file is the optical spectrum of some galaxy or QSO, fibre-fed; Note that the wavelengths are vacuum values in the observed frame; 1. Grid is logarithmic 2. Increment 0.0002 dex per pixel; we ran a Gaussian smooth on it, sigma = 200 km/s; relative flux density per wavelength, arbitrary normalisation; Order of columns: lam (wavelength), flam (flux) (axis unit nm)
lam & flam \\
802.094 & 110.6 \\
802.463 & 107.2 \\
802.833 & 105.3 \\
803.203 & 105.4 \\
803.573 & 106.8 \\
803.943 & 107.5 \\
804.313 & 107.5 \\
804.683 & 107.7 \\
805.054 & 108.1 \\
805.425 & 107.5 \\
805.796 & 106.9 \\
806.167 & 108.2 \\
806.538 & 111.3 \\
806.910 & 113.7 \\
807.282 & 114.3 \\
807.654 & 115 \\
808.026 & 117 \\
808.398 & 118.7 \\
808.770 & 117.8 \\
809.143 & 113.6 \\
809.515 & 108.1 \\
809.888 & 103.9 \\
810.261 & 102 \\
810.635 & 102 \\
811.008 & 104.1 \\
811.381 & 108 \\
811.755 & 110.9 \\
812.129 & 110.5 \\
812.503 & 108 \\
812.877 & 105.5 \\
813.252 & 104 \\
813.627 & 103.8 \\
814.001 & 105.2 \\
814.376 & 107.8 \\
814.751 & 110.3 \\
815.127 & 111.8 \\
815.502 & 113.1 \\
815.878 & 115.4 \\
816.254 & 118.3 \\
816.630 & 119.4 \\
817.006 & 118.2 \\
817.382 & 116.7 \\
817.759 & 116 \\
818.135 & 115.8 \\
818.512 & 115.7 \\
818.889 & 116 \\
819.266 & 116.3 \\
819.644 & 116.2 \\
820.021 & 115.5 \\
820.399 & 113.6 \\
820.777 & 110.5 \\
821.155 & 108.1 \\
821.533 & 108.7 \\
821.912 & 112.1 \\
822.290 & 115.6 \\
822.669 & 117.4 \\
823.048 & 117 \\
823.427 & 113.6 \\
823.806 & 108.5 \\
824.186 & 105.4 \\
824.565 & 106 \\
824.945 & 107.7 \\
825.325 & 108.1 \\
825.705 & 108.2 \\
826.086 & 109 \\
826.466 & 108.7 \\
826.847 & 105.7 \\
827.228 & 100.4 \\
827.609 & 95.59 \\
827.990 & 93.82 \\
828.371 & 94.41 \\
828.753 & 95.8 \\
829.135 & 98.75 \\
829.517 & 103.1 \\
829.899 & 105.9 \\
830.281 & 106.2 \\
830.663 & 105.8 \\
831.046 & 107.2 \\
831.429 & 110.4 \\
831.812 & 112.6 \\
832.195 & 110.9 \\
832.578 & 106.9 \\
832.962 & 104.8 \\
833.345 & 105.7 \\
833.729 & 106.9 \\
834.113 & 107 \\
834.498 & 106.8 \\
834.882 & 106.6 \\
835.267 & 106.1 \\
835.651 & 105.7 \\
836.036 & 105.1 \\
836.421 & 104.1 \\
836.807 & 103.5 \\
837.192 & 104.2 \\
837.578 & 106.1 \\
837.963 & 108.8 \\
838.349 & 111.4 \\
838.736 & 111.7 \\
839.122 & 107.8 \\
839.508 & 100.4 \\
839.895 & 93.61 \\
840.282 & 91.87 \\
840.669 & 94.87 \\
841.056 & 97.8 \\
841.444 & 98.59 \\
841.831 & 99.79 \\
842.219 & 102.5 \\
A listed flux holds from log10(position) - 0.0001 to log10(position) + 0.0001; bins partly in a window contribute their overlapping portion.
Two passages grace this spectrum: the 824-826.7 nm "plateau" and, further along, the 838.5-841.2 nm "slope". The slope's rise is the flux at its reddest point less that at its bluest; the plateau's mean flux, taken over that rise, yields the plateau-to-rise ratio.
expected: -8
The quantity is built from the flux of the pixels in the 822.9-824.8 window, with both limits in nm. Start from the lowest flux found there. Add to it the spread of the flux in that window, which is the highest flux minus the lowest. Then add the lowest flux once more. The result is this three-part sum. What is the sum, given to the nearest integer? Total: 222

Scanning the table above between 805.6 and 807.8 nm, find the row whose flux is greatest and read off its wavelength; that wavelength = 807.654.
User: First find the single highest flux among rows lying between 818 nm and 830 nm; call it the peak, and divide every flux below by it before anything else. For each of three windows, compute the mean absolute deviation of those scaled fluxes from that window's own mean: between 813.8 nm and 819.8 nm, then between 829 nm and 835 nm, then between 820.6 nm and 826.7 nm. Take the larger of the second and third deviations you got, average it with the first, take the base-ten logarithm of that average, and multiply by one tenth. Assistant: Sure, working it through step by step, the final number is -0.159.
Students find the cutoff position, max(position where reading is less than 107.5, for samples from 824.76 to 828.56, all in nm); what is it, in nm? 828.371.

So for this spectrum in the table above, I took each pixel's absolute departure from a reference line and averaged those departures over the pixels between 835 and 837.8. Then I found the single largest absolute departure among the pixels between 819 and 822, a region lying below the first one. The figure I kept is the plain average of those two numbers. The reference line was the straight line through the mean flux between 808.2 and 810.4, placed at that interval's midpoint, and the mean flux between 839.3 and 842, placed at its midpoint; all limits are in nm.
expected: 8.2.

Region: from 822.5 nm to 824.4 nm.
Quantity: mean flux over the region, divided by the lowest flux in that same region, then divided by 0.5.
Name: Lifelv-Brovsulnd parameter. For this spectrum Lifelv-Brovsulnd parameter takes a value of 2.13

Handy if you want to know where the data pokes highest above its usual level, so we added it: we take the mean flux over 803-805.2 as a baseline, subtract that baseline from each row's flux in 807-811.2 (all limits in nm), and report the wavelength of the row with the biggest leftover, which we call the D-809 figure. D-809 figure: 808.398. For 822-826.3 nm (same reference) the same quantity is 822.669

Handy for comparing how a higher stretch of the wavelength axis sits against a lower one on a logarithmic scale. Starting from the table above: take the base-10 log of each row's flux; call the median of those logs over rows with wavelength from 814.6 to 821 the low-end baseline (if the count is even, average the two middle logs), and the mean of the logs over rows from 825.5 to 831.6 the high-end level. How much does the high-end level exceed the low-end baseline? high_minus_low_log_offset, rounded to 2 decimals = -0.05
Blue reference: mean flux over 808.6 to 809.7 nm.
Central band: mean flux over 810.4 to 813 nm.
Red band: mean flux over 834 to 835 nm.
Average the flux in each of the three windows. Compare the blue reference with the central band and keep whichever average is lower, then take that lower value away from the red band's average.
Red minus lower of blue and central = -0.2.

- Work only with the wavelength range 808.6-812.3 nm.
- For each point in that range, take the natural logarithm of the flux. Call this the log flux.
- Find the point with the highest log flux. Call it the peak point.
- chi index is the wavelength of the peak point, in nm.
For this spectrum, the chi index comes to 808.770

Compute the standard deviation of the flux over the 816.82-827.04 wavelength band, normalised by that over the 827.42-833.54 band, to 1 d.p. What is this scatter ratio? 0.7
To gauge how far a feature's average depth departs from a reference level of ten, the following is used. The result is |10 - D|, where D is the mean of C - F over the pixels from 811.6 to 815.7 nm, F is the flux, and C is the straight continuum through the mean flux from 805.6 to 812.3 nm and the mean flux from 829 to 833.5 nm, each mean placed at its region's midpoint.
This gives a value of 8.7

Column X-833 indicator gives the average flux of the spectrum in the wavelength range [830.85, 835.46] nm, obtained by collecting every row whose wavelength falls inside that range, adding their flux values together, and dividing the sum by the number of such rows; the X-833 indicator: 108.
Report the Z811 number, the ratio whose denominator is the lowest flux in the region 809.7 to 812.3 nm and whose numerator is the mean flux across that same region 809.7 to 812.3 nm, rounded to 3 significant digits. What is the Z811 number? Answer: 1.04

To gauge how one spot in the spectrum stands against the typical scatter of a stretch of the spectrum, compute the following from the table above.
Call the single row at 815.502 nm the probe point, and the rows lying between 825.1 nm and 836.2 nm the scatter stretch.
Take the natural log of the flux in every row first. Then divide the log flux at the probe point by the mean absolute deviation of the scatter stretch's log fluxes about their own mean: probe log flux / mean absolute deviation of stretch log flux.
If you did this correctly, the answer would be 133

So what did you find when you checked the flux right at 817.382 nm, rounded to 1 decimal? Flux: 116.7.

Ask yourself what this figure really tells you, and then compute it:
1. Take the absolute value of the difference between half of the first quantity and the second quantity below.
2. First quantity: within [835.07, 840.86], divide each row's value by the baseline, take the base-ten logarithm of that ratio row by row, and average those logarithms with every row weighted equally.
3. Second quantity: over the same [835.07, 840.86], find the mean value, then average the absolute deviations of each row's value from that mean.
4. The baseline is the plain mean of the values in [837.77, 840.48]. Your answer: 4.6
